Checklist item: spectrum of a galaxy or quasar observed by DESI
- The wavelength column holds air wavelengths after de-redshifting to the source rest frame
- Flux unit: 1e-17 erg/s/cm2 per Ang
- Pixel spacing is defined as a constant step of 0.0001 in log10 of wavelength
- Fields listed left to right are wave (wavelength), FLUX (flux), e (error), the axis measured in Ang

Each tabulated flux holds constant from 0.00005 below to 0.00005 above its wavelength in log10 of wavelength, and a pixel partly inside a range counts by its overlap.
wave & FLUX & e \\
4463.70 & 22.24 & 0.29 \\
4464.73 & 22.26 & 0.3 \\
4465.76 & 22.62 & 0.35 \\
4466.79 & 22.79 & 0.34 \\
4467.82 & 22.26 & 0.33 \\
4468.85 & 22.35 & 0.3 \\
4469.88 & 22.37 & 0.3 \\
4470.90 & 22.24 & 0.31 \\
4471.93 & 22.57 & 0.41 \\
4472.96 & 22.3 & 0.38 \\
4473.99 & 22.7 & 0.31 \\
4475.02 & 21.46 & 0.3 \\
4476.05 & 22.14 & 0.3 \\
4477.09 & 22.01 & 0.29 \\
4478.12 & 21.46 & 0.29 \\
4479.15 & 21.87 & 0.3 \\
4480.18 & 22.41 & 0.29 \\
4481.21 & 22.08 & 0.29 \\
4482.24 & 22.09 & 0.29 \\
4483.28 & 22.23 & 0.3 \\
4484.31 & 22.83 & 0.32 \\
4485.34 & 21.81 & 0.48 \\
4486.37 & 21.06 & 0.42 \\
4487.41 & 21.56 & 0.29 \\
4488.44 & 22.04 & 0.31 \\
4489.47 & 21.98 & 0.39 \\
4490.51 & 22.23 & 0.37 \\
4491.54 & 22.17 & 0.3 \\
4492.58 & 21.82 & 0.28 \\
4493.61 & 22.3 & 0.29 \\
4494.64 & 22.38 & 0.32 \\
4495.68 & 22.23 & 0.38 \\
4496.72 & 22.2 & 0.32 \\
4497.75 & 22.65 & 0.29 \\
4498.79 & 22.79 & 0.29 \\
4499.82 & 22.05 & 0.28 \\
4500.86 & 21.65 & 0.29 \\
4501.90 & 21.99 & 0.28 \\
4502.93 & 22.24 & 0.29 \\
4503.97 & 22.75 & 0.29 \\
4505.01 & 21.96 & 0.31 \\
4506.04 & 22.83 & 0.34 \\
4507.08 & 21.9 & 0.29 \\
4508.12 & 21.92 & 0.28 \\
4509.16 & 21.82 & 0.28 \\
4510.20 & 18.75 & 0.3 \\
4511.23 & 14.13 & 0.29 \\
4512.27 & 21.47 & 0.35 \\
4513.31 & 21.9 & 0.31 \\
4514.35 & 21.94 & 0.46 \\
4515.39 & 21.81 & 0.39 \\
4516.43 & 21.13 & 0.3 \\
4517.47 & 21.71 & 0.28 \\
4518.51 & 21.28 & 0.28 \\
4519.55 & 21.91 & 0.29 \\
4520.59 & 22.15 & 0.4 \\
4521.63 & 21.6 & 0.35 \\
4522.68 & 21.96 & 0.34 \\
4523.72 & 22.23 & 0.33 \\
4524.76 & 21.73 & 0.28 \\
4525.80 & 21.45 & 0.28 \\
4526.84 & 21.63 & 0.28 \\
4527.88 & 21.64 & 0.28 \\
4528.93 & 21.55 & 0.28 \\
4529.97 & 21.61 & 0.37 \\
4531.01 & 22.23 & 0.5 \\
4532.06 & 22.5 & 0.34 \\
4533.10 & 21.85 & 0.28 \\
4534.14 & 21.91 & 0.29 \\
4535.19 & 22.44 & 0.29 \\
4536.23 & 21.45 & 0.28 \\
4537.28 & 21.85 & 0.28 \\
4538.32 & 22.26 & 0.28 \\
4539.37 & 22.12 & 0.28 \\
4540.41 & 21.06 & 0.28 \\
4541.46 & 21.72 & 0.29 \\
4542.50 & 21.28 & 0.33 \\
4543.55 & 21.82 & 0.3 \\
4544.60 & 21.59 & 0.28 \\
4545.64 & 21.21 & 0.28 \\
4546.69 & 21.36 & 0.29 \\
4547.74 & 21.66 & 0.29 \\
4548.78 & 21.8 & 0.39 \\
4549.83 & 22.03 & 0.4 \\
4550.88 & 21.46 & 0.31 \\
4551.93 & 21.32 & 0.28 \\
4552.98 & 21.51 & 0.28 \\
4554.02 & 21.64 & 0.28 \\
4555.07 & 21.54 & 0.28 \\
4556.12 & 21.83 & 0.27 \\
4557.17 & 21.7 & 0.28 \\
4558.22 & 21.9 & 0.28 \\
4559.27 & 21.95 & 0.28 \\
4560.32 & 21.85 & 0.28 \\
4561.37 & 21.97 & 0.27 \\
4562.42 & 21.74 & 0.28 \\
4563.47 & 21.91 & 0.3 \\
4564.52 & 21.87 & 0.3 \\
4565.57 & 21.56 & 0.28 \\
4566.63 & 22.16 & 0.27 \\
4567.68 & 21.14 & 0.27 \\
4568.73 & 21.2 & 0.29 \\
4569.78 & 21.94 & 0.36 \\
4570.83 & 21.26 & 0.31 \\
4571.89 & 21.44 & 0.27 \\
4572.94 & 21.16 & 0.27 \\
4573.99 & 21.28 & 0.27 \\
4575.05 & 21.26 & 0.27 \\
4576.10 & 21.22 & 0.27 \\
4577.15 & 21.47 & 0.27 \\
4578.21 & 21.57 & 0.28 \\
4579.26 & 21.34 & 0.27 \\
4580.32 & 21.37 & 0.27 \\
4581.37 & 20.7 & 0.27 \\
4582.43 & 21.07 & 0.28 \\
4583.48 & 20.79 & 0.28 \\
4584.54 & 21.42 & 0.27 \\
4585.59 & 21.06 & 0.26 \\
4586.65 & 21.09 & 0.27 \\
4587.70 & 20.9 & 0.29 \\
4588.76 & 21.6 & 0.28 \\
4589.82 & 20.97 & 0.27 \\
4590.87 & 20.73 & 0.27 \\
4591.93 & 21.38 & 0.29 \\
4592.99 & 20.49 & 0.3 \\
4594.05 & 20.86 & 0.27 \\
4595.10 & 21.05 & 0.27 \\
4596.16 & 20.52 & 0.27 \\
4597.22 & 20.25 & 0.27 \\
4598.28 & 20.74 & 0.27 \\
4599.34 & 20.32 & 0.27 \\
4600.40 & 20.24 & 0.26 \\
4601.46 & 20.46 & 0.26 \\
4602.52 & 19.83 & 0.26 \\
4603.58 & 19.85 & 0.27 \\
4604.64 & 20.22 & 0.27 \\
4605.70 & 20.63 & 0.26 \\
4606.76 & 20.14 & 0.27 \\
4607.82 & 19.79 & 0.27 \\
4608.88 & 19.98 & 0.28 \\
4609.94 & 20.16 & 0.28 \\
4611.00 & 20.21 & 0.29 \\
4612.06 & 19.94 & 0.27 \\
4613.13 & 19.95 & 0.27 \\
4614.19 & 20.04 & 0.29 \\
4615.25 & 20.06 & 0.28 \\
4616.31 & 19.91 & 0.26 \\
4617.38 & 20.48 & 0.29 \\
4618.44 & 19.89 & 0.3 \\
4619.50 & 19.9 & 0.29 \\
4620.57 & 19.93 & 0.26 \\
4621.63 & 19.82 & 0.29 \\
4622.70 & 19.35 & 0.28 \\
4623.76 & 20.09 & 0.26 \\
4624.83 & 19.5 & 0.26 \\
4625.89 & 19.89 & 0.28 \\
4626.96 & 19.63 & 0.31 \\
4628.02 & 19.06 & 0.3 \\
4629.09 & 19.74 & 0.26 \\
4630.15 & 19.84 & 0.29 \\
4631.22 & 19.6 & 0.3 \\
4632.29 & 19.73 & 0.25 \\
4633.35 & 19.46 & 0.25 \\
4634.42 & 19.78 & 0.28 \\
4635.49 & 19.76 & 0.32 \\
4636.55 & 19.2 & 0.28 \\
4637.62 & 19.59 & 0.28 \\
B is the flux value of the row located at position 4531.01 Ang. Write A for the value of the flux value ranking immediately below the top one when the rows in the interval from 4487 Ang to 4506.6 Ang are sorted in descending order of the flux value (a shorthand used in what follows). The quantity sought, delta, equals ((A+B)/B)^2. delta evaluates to 4.10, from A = 22.79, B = 22.23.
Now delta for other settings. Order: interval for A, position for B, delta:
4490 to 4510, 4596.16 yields 4.45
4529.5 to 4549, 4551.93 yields 4.21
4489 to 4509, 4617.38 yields 4.46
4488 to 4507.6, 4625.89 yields 4.60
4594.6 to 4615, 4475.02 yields 3.87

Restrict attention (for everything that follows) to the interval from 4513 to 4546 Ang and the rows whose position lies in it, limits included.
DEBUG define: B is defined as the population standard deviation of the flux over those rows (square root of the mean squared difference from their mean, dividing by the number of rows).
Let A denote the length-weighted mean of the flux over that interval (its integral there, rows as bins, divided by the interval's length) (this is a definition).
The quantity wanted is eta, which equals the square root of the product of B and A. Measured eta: 2.8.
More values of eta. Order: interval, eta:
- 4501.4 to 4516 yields 6.8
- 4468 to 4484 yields 2.7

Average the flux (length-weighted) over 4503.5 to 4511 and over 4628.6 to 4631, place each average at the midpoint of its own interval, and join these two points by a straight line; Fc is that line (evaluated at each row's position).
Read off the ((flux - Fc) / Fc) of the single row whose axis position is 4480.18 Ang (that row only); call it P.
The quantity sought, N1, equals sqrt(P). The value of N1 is 0.17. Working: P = 0.03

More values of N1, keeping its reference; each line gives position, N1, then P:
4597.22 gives 0.04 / 0.00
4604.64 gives 0.07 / 0.00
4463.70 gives 0.10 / 0.01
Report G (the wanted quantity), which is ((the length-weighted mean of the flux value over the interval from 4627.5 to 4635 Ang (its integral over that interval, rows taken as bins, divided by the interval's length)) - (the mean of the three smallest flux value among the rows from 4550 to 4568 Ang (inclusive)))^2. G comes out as 2.9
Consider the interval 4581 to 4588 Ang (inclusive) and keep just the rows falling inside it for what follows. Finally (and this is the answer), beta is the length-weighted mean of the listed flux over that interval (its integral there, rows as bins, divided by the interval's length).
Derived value 21.0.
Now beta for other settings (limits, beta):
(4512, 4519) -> 21.6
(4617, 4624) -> 19.9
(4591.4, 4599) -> 20.7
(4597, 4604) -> 20.2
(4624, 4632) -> 19.6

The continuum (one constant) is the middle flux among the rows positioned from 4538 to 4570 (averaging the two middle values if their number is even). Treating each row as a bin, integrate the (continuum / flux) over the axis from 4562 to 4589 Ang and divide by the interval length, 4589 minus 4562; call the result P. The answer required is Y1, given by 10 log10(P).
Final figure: 0.07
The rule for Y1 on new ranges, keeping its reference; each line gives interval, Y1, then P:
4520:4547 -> -0.01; 1.00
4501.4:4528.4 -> 0.09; 1.02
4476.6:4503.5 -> -0.07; 0.98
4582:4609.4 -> 0.23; 1.05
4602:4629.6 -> 0.38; 1.09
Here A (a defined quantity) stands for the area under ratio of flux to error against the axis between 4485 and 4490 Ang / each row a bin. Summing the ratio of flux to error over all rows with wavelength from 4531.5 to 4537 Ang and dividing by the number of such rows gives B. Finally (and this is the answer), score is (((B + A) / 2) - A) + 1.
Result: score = -111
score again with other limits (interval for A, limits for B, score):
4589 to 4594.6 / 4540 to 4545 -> -172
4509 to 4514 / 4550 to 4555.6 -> -118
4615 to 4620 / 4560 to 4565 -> -138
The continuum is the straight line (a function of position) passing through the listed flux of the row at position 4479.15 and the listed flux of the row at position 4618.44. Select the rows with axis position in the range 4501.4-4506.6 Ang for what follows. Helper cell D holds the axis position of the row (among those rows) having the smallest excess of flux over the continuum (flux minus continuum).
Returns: 4501.90 Ang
